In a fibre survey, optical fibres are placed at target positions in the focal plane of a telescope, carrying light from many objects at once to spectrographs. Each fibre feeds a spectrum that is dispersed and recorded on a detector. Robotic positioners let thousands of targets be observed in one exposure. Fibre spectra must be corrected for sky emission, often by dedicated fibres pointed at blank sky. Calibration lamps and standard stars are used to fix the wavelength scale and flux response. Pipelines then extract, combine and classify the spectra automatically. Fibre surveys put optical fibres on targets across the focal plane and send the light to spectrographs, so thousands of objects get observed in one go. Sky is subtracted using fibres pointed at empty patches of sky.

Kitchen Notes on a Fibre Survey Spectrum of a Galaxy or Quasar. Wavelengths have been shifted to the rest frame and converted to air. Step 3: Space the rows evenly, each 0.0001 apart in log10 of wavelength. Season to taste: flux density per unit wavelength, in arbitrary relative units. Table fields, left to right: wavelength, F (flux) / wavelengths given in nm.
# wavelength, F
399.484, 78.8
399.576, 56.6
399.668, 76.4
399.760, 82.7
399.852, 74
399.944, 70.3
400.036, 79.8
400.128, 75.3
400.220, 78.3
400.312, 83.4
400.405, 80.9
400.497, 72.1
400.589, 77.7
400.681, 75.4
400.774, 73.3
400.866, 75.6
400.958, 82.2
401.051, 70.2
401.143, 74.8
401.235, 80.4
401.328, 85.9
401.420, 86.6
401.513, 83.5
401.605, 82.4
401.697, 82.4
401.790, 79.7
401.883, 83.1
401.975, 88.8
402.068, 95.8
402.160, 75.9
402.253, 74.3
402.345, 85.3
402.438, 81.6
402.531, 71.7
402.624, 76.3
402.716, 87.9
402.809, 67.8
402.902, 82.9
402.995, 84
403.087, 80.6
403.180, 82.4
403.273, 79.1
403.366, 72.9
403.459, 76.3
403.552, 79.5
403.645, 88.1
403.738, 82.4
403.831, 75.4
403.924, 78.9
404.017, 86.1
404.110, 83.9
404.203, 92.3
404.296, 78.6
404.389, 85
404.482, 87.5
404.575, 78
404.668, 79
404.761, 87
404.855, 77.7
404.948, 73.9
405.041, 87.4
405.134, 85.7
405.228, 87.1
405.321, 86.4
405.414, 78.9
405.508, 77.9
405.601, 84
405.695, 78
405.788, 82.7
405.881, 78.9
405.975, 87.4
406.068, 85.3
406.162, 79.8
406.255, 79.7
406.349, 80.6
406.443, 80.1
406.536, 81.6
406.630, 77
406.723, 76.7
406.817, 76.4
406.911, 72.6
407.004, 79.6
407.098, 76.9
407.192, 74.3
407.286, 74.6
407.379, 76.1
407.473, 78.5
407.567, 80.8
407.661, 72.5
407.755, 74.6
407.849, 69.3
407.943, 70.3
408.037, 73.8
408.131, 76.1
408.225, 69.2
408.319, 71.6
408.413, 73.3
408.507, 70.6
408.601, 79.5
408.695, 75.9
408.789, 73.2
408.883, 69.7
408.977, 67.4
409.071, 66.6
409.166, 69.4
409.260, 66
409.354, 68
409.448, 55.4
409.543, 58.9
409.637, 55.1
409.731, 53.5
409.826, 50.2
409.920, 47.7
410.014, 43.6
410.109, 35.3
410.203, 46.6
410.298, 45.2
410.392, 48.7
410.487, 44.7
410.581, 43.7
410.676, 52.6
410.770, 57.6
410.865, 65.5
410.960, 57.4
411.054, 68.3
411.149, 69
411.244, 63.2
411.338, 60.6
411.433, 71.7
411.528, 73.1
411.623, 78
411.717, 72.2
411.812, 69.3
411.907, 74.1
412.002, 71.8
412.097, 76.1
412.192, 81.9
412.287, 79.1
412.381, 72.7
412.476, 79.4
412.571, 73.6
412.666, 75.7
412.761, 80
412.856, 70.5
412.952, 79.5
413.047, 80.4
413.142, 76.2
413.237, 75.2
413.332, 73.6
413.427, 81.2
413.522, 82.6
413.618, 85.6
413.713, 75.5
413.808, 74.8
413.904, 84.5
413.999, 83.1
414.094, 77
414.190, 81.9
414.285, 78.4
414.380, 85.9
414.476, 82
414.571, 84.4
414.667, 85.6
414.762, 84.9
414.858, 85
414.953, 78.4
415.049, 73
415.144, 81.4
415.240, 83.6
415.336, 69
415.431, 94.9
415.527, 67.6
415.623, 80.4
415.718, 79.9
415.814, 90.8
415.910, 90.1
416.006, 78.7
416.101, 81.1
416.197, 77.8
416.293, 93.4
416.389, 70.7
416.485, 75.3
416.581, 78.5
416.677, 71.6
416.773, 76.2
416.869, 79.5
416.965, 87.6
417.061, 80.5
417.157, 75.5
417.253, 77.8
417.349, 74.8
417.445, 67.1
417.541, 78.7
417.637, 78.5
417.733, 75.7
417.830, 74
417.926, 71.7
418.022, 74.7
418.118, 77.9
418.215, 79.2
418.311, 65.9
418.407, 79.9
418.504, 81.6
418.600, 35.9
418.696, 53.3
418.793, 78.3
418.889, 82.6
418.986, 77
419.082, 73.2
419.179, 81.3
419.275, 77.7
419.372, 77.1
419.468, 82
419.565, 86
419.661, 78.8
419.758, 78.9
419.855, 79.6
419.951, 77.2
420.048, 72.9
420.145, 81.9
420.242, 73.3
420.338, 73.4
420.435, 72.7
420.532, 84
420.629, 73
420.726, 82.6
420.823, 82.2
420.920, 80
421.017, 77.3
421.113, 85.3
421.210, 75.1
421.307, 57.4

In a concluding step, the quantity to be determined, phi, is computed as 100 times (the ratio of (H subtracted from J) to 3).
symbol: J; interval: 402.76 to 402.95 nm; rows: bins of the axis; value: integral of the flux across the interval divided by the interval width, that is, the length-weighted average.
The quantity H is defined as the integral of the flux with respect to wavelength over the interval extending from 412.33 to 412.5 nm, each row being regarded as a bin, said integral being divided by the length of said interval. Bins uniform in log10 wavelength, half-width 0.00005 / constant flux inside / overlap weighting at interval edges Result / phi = -26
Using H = 76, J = 75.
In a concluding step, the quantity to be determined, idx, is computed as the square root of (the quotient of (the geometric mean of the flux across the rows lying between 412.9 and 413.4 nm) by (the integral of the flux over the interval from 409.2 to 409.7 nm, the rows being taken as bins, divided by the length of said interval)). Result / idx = 1.13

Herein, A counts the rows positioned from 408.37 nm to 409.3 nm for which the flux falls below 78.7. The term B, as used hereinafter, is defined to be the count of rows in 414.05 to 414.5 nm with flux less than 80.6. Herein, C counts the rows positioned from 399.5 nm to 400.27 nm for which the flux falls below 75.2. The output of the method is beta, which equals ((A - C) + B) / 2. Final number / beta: 4.00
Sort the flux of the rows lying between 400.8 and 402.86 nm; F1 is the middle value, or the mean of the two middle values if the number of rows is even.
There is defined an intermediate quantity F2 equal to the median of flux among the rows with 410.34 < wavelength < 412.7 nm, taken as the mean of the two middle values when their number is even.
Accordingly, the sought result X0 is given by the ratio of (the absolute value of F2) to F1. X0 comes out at 0.88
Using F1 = 82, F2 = 72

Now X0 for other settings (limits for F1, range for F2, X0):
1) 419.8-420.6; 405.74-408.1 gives 1.02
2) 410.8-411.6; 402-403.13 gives 1.21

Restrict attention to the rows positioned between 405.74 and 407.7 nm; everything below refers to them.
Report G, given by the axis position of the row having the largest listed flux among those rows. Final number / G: 405.975 nm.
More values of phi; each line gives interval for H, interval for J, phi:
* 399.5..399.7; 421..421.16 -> 496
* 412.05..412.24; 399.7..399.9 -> -24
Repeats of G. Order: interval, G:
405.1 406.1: 405.975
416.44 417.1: 416.965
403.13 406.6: 404.203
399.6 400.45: 400.312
